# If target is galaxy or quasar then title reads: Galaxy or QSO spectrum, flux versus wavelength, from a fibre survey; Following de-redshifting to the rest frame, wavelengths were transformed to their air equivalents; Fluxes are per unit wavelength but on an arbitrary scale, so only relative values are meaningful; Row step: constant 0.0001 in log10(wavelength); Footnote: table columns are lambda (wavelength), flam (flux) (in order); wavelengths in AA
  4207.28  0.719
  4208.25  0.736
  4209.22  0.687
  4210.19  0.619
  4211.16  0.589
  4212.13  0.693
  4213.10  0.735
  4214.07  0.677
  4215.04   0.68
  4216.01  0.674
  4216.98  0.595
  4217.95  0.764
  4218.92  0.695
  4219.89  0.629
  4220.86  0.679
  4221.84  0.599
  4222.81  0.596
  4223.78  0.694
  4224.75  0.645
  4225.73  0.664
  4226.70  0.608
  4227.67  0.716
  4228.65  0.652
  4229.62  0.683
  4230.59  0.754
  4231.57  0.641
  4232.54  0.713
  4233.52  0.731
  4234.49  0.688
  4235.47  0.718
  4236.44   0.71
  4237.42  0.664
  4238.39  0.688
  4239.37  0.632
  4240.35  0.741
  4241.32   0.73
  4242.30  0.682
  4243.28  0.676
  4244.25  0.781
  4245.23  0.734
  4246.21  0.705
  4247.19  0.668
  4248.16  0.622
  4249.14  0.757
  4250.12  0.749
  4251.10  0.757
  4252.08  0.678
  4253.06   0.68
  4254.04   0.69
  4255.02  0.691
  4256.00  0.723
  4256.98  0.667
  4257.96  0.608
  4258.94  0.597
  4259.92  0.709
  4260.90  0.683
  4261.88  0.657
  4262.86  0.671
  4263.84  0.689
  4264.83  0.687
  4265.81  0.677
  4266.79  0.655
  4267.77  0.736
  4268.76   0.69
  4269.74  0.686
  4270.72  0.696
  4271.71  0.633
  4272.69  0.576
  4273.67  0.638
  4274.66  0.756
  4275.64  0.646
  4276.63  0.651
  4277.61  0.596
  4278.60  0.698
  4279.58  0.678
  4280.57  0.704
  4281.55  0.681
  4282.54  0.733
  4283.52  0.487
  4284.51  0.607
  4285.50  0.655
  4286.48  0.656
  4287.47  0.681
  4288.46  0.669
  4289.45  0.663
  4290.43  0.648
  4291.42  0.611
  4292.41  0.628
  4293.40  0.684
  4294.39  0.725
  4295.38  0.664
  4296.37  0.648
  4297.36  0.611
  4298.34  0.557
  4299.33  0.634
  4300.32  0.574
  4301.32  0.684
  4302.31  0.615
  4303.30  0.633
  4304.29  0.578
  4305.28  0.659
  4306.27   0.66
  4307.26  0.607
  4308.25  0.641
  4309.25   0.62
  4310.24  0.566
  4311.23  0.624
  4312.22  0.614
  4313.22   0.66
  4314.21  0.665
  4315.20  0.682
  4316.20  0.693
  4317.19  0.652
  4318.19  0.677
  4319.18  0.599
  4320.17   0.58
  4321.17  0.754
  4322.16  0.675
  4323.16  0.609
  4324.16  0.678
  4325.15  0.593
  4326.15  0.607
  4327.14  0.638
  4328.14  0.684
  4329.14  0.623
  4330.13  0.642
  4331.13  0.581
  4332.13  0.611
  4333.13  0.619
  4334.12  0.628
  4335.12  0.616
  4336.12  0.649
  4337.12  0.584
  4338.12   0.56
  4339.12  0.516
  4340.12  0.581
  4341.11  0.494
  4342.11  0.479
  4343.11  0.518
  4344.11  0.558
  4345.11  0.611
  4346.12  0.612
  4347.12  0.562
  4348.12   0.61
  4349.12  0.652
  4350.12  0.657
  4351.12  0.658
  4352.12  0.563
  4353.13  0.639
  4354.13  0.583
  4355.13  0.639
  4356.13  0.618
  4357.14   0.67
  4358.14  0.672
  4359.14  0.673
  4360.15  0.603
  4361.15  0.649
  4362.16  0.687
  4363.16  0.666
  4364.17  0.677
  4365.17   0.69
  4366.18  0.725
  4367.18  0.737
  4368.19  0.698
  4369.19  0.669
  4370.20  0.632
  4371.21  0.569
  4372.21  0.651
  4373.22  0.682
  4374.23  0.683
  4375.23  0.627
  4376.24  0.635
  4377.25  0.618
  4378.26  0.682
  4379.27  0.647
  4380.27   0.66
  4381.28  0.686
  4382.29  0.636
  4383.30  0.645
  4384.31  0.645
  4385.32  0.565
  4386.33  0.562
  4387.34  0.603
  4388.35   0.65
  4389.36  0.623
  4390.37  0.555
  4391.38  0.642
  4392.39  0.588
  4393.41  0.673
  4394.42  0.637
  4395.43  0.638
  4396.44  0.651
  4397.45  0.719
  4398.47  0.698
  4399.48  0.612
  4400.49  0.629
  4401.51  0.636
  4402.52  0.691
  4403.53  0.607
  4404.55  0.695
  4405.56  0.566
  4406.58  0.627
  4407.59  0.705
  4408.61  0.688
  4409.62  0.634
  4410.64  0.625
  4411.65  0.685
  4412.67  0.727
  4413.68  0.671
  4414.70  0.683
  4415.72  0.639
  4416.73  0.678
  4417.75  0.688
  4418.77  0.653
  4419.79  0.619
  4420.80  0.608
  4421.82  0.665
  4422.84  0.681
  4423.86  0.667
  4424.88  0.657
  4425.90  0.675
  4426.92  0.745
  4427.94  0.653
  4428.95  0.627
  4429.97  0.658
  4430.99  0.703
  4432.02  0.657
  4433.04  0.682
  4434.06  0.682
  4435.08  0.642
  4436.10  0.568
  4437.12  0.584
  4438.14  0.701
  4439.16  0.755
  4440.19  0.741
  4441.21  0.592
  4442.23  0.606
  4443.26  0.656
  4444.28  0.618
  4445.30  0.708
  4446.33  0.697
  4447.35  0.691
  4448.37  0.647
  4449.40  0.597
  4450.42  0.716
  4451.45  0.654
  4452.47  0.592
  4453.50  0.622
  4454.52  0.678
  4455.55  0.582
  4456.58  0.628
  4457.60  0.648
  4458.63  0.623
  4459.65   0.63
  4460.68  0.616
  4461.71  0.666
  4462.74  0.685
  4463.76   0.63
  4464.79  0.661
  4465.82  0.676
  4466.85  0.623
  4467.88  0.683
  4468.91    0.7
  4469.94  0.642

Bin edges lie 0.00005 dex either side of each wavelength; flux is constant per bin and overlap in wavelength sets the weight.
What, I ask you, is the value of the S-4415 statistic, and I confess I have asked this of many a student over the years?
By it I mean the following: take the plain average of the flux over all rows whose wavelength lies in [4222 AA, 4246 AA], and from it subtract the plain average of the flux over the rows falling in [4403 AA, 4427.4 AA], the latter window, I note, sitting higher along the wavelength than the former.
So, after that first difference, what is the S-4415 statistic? 0.03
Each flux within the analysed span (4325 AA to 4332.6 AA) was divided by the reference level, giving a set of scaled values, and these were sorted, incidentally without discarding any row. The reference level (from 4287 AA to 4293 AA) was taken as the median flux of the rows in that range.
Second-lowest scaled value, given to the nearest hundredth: 0.90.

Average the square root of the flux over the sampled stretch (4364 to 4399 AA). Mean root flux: 0.805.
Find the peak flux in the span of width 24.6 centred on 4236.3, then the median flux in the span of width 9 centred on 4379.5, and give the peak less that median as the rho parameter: 0.14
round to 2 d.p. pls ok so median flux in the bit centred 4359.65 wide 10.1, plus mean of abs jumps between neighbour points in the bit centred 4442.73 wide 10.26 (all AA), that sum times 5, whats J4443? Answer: 3.58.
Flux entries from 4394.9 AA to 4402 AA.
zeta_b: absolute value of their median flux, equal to 0.64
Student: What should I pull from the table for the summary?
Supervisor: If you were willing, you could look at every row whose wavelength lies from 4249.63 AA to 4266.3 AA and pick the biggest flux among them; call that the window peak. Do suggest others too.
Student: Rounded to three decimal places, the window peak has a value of 0.757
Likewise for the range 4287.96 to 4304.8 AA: 0.725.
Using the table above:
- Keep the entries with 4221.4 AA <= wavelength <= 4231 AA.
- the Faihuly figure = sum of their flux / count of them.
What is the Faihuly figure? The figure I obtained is 0.661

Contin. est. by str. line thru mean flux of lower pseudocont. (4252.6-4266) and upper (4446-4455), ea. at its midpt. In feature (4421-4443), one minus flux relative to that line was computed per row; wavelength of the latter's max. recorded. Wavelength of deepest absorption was 4436.10 AA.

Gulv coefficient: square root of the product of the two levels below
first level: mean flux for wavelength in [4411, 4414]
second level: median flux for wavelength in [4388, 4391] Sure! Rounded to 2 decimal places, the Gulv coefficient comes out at 0.66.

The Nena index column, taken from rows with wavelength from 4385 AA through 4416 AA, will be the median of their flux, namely 0.64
